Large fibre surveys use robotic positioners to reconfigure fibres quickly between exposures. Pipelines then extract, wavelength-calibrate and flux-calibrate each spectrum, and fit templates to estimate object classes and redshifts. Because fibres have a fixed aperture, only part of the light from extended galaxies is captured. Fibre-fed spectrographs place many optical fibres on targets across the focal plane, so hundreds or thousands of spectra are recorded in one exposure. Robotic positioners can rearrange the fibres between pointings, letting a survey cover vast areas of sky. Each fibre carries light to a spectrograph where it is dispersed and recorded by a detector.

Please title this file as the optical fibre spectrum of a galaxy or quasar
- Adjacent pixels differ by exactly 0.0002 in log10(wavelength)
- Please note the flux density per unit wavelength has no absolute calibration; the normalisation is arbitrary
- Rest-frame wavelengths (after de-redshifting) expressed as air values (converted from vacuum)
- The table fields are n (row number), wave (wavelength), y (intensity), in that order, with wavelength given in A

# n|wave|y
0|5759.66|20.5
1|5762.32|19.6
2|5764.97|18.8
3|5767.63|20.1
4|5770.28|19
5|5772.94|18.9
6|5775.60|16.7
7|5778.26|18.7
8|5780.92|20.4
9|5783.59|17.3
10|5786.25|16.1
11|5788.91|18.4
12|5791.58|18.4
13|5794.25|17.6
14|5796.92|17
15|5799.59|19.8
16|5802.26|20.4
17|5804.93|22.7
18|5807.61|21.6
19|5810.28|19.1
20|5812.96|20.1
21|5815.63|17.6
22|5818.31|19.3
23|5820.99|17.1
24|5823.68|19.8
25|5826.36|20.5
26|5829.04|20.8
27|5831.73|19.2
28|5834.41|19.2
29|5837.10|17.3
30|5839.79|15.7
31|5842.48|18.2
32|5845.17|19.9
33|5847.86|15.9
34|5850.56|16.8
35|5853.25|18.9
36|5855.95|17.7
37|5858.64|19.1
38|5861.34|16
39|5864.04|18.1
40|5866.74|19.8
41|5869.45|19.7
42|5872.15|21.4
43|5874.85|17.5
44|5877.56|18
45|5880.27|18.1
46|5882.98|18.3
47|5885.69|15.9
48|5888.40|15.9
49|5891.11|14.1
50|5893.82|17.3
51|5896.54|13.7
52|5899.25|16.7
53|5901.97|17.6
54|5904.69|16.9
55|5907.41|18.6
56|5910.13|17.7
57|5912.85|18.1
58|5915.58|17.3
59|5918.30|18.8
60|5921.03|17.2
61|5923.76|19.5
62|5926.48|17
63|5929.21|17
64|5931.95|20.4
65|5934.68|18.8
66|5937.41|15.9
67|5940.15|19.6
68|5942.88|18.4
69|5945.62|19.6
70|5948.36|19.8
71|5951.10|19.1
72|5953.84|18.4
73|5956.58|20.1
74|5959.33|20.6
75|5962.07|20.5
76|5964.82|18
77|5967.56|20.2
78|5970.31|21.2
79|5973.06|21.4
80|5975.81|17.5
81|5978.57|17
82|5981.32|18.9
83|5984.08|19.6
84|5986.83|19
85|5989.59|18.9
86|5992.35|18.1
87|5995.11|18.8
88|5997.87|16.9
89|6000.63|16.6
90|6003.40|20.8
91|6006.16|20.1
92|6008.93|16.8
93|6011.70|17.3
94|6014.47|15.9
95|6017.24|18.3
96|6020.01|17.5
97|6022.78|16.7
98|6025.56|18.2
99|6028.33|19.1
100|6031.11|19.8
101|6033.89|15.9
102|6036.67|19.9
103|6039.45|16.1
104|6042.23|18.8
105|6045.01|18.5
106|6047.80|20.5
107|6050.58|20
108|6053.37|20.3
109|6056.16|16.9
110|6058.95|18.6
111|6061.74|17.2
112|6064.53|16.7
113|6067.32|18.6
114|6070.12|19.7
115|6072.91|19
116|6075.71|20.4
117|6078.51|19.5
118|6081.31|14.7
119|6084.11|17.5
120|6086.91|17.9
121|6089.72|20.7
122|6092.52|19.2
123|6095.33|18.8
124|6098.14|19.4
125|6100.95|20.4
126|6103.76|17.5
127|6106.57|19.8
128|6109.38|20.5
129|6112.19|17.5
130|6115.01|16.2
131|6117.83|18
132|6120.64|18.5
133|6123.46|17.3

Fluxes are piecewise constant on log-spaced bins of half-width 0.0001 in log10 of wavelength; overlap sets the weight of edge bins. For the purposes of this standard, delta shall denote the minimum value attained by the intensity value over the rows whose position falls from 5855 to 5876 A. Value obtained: 16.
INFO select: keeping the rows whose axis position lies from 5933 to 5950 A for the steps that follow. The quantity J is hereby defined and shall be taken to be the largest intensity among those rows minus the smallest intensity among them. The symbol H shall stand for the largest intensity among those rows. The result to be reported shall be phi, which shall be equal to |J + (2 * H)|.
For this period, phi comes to 43.5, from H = 19.8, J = 3.9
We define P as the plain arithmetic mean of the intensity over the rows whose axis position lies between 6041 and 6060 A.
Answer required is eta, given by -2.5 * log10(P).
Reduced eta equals -3.202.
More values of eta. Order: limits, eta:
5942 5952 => -3.210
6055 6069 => -3.114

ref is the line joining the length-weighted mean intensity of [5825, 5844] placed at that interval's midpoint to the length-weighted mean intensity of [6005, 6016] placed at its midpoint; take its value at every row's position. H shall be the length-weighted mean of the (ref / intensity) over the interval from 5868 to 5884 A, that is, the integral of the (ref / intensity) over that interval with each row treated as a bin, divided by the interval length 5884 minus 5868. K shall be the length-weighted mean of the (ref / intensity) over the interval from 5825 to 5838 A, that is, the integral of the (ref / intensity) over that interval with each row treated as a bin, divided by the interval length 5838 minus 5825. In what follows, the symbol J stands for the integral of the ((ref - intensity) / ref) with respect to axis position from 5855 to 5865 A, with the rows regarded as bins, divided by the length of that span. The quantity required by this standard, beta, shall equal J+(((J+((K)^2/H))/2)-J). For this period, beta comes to 0.50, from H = 0.98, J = 0.045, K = 0.97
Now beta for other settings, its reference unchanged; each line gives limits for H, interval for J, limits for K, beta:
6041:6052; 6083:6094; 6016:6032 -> 0.46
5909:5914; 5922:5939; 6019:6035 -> 0.47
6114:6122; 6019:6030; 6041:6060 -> 0.41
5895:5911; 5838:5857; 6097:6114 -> 0.39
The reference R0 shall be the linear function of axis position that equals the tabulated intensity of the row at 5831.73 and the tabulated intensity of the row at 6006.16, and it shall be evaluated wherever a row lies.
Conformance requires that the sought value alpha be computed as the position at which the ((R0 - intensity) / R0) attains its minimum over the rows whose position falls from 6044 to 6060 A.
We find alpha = 6047.80 A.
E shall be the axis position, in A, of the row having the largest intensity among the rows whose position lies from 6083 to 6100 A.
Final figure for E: 6089.72 A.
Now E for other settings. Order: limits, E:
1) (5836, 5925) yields 5872.15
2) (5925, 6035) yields 5973.06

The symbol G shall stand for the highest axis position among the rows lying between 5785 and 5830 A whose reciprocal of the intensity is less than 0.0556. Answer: 5829.04 A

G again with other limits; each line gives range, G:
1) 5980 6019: 6017.24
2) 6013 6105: 6100.95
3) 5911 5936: 5934.68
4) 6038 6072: 6070.12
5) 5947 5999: 5995.11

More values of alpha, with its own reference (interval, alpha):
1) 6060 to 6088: 6075.71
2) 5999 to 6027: 6003.40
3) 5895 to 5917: 5907.41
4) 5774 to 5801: 5780.92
